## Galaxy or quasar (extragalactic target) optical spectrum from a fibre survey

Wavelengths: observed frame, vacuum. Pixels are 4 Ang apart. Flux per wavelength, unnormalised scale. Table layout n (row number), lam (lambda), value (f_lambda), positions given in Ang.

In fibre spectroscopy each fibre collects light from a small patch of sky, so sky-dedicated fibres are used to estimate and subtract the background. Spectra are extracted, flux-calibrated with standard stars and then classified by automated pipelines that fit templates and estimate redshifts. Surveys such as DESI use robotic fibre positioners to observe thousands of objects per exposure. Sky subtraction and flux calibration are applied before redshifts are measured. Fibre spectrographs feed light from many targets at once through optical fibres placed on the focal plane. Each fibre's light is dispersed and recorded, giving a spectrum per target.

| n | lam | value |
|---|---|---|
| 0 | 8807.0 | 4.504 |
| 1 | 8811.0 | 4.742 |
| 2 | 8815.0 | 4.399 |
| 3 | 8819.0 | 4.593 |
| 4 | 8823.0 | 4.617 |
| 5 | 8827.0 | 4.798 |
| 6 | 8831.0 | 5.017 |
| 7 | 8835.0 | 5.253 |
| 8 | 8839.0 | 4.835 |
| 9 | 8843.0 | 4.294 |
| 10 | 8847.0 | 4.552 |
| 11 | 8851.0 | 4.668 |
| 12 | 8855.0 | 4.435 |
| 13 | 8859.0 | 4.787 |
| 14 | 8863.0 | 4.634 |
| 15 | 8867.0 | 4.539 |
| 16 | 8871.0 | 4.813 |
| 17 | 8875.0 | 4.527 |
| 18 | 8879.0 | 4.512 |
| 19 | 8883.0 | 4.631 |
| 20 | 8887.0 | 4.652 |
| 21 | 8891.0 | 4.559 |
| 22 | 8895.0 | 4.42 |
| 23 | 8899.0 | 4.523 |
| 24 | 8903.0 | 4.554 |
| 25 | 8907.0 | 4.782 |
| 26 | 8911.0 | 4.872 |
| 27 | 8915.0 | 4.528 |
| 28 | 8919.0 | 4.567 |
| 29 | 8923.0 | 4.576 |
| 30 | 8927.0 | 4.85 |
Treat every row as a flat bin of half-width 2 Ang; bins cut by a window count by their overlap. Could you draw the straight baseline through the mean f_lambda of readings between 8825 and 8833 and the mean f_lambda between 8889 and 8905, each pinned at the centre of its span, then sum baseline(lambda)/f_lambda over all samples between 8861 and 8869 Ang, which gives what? 2.0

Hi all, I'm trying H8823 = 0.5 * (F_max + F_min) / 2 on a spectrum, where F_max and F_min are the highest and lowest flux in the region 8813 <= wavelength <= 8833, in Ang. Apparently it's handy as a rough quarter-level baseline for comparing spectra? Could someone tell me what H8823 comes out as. 2.35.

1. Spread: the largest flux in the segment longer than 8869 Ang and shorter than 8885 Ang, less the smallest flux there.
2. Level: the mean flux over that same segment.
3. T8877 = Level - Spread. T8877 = 4.32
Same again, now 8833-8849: 3.77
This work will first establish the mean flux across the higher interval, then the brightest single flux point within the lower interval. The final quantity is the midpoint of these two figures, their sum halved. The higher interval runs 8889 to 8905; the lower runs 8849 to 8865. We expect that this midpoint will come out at 4.65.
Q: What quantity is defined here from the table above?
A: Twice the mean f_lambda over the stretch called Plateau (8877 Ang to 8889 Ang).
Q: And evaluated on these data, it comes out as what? 9.20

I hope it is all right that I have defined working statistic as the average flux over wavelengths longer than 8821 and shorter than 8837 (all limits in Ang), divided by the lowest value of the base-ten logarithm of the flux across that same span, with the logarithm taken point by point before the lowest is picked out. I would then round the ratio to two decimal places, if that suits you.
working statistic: 7.41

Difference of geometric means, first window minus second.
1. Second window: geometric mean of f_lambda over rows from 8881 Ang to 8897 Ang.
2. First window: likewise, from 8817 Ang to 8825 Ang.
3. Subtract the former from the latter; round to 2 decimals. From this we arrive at 0.04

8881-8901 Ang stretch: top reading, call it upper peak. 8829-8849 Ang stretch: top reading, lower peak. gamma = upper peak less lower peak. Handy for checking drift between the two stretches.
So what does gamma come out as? -0.60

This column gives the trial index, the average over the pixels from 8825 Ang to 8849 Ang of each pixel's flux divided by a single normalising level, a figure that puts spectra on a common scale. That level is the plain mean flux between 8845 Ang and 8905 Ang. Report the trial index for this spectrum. 1.04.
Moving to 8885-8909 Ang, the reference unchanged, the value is 1.00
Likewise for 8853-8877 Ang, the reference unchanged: 1.01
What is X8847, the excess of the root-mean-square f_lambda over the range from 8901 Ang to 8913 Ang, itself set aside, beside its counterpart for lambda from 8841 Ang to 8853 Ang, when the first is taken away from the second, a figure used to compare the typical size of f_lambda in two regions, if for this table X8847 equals -0.23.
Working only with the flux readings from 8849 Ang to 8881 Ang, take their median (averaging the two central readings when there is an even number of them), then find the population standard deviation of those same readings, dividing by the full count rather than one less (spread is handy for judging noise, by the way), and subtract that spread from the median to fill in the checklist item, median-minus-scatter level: 4.46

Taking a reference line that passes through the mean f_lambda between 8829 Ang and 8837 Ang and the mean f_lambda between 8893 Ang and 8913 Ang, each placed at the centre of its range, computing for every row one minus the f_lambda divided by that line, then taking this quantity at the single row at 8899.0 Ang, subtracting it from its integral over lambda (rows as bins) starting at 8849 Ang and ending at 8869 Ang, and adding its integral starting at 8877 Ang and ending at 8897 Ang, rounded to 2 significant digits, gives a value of 2.1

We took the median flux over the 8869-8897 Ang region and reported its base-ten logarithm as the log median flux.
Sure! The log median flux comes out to 0.659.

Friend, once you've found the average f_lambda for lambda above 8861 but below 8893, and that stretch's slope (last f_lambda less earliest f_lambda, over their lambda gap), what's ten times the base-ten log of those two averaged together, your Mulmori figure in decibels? 3.62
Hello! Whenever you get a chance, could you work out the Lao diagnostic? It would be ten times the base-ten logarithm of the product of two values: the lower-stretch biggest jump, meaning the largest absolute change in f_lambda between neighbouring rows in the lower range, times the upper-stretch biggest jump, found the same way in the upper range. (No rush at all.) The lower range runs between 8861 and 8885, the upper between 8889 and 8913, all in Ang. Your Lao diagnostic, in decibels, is -11.9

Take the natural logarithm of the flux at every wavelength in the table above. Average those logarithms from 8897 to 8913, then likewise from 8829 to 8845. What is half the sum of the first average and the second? 1.560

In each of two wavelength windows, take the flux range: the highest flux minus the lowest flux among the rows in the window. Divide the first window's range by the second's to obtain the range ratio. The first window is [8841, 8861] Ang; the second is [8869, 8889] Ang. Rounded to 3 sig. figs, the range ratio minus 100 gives -98.4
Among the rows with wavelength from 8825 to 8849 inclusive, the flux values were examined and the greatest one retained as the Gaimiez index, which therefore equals 5.253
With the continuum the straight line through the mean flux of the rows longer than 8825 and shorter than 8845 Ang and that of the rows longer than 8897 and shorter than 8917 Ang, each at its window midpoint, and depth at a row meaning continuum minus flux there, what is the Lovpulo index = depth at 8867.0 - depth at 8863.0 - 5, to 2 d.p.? -4.92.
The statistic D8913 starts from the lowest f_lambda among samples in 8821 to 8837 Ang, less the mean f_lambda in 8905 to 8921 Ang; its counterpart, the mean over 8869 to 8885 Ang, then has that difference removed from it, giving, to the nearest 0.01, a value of 4.69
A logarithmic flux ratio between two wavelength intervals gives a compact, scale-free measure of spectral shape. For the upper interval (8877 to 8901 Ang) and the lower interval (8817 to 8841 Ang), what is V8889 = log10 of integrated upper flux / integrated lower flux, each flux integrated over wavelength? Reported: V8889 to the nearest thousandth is -0.028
